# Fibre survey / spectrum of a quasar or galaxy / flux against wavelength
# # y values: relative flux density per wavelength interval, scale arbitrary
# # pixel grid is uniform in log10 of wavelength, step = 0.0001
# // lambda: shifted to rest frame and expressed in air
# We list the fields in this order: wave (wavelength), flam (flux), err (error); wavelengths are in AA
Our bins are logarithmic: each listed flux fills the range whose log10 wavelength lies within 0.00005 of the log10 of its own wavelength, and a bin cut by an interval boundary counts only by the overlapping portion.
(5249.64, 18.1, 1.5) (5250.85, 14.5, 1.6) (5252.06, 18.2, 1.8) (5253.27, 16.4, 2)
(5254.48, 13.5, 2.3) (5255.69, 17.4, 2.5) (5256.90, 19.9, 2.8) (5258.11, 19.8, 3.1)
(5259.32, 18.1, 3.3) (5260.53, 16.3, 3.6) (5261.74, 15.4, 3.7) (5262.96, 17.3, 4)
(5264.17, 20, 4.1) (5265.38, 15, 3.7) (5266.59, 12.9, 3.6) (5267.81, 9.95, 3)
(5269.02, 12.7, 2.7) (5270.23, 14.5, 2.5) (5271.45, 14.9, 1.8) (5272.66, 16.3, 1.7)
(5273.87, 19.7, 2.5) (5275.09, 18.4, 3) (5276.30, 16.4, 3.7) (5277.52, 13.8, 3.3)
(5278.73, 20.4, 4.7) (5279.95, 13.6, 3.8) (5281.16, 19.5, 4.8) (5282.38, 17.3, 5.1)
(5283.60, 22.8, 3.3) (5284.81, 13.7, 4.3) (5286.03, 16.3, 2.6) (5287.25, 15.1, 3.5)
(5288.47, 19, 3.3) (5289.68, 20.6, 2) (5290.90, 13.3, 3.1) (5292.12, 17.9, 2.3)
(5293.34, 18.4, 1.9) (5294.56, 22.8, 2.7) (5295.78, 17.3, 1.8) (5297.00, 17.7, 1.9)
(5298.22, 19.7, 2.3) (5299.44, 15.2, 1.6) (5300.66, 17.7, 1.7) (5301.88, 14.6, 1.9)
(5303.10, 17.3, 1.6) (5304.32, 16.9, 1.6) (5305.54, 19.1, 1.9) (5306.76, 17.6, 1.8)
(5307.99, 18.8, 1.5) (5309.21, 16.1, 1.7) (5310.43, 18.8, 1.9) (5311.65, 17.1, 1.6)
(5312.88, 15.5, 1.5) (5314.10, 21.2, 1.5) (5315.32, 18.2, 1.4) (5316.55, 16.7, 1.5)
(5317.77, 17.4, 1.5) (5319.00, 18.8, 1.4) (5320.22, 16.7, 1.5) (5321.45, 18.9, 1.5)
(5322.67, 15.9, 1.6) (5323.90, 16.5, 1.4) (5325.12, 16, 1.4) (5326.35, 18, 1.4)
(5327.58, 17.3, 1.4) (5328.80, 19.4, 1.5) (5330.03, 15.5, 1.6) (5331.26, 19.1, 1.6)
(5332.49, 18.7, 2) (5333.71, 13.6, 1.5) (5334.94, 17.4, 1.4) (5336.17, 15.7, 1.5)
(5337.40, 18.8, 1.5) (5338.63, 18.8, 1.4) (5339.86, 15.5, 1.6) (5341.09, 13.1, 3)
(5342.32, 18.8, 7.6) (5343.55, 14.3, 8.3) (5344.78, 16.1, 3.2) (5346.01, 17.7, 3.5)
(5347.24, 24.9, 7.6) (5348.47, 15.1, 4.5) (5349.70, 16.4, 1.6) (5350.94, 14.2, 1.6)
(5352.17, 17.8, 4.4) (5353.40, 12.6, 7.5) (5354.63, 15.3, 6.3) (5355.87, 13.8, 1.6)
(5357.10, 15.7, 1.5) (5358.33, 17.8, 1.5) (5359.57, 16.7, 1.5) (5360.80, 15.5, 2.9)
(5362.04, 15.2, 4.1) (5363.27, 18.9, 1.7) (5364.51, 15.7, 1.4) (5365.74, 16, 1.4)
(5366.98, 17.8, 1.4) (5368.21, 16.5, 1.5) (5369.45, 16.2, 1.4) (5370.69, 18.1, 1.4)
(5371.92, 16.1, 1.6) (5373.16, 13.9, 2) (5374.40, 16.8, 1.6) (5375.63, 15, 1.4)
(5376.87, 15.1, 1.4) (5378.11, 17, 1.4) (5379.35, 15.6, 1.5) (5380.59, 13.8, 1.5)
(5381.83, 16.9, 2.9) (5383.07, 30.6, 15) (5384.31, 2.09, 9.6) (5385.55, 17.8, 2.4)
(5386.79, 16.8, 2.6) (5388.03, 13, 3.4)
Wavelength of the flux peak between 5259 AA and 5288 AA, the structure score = 5283.60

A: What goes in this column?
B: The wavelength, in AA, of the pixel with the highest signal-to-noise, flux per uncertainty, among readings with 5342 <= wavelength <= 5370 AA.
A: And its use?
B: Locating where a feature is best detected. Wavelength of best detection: 5366.98 AA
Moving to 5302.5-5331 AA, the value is 5314.10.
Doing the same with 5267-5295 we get 5289.68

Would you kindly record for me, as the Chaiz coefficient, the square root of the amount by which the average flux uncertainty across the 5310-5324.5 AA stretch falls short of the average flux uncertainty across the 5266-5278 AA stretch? 1.12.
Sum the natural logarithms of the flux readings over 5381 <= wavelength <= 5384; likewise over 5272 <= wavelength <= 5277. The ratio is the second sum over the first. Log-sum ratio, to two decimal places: 1.84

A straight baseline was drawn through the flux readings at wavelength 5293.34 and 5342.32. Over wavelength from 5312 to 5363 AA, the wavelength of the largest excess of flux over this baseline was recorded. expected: 5347.24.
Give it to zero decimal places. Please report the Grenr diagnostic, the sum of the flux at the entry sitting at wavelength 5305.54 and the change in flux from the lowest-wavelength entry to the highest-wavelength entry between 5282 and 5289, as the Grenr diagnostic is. 21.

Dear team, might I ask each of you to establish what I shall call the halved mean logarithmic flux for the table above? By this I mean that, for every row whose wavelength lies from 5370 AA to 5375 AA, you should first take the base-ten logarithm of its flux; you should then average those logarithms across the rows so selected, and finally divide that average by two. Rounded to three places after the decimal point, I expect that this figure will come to 0.604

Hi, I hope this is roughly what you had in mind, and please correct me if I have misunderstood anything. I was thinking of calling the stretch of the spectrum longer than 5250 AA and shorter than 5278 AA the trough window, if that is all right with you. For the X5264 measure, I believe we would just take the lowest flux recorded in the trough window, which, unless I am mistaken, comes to 9.95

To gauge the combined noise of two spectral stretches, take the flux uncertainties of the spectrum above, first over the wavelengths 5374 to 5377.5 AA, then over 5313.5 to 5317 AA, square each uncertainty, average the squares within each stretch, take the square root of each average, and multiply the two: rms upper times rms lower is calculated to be 2.2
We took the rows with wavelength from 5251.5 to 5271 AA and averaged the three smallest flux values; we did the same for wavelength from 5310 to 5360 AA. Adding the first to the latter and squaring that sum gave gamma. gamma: 623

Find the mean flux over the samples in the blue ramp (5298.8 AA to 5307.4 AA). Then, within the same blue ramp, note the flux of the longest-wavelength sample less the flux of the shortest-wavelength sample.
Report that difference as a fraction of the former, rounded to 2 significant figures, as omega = 0.14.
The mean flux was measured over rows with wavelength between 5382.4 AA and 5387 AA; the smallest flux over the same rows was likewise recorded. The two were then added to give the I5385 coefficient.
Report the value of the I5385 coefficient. 19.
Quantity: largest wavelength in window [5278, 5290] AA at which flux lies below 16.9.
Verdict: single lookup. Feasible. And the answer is 5287.25 AA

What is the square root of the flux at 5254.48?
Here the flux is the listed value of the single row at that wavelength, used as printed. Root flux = 3.67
